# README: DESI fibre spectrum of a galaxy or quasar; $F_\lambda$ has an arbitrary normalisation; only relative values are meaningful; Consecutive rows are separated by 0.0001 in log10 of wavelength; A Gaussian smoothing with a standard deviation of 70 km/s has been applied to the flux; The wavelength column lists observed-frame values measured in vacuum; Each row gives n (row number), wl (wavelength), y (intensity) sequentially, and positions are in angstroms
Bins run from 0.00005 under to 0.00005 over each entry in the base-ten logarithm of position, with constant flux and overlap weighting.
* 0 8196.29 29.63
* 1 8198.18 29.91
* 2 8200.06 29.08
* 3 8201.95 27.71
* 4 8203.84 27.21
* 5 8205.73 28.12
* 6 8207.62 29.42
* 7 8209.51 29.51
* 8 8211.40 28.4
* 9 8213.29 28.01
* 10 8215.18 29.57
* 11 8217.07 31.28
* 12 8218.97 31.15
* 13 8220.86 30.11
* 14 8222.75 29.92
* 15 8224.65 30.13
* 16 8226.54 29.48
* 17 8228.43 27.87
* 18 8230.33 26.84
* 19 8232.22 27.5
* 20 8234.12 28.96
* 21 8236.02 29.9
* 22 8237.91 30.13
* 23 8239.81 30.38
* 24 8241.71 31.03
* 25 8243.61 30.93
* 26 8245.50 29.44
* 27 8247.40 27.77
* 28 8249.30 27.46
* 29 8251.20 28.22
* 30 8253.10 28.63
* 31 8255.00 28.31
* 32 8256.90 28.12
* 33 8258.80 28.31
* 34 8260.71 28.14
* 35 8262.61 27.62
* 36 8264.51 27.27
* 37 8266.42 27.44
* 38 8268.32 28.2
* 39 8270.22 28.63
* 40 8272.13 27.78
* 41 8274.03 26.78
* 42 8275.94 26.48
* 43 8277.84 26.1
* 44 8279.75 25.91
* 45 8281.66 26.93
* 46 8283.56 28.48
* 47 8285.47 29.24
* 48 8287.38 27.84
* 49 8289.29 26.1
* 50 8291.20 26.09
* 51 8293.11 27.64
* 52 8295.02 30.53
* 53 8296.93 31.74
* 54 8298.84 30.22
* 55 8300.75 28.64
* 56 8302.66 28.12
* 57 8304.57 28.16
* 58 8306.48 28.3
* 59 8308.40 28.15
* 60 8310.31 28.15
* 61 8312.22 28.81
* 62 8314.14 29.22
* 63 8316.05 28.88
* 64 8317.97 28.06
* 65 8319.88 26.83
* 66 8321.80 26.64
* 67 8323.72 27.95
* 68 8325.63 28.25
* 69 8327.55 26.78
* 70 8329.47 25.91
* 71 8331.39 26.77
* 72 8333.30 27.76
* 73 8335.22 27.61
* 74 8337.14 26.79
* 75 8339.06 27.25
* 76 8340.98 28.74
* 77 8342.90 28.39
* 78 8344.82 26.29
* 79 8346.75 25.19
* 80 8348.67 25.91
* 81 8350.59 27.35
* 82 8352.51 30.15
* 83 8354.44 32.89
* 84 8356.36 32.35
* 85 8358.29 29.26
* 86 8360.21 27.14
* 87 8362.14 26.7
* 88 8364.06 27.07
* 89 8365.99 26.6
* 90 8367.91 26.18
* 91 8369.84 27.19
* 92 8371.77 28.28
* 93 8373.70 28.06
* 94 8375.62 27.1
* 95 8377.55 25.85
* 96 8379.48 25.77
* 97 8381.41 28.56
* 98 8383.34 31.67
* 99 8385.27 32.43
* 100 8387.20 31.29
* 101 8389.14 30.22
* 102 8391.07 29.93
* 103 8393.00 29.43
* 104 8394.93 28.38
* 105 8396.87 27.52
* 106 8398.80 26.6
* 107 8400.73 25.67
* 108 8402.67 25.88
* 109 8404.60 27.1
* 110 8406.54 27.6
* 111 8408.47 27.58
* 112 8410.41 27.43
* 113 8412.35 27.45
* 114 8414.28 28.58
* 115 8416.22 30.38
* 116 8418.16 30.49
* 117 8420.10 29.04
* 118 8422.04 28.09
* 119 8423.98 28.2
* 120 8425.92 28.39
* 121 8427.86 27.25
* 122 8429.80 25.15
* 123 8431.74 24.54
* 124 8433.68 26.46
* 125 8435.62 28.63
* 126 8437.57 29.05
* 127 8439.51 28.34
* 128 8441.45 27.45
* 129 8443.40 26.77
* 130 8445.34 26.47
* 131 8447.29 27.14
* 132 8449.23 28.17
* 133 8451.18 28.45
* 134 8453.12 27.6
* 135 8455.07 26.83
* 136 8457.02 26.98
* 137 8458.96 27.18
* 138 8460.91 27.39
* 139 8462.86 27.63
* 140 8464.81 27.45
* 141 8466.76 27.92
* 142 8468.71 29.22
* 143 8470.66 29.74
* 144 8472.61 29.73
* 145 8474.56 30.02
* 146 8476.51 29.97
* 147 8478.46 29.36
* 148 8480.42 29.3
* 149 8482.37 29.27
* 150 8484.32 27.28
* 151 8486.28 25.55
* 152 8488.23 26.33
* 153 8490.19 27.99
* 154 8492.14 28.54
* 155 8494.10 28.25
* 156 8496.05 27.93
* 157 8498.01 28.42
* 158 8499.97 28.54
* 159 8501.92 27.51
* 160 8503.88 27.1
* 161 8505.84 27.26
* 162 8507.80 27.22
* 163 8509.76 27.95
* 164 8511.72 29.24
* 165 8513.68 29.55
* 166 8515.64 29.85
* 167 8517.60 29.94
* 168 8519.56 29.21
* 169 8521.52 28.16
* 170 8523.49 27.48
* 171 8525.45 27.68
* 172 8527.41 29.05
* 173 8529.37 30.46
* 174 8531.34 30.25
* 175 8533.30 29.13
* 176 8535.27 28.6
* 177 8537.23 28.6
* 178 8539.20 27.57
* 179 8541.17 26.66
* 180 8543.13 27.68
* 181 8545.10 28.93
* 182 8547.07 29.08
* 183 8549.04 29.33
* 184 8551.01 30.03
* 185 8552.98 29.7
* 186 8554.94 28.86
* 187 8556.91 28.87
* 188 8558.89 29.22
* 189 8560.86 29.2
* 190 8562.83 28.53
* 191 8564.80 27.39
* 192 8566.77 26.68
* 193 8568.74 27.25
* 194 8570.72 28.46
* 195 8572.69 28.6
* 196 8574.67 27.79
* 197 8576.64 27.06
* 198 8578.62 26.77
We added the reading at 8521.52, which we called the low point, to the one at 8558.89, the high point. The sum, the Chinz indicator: 57.4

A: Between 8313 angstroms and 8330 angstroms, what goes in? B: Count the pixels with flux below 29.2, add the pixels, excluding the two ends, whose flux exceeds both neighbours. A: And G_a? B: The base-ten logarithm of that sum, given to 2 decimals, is 0.95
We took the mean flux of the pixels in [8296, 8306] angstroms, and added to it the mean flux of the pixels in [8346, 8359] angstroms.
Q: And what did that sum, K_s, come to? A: 58.4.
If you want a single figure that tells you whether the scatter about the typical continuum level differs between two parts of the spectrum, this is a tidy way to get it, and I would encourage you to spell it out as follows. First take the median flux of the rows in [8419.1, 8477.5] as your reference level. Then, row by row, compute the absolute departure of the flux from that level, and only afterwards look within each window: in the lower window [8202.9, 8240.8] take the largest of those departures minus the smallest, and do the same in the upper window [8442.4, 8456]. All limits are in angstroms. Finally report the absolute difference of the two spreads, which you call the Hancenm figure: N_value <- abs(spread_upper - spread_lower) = 2.3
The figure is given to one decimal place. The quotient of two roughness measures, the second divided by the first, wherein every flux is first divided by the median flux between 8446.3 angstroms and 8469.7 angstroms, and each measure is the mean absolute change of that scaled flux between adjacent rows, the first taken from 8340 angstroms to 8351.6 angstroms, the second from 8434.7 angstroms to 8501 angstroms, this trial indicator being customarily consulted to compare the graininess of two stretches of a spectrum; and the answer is 0.5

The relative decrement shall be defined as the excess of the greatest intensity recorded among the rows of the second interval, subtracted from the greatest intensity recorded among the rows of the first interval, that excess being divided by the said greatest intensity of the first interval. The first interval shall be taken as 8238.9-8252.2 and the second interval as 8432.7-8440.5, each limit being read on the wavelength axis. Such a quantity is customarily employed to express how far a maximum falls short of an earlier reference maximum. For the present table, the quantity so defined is 0.06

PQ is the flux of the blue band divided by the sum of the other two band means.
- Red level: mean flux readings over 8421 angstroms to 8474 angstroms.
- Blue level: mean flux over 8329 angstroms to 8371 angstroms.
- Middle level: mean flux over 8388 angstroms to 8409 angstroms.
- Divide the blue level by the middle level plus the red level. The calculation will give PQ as 0.500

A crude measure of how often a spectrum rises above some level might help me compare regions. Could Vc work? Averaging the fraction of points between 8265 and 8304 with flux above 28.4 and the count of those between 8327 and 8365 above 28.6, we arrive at 2.7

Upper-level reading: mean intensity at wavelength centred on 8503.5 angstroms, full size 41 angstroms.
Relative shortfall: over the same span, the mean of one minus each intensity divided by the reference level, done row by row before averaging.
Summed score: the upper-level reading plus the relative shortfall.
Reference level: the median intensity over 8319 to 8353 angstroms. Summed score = 28.0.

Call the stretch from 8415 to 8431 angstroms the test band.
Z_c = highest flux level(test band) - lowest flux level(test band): 5.3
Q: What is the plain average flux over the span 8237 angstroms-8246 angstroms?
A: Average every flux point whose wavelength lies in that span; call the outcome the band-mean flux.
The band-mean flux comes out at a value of 30.4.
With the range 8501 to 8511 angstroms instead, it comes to 27.4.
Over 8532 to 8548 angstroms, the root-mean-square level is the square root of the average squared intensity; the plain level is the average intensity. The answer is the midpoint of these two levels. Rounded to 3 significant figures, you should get 28.3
